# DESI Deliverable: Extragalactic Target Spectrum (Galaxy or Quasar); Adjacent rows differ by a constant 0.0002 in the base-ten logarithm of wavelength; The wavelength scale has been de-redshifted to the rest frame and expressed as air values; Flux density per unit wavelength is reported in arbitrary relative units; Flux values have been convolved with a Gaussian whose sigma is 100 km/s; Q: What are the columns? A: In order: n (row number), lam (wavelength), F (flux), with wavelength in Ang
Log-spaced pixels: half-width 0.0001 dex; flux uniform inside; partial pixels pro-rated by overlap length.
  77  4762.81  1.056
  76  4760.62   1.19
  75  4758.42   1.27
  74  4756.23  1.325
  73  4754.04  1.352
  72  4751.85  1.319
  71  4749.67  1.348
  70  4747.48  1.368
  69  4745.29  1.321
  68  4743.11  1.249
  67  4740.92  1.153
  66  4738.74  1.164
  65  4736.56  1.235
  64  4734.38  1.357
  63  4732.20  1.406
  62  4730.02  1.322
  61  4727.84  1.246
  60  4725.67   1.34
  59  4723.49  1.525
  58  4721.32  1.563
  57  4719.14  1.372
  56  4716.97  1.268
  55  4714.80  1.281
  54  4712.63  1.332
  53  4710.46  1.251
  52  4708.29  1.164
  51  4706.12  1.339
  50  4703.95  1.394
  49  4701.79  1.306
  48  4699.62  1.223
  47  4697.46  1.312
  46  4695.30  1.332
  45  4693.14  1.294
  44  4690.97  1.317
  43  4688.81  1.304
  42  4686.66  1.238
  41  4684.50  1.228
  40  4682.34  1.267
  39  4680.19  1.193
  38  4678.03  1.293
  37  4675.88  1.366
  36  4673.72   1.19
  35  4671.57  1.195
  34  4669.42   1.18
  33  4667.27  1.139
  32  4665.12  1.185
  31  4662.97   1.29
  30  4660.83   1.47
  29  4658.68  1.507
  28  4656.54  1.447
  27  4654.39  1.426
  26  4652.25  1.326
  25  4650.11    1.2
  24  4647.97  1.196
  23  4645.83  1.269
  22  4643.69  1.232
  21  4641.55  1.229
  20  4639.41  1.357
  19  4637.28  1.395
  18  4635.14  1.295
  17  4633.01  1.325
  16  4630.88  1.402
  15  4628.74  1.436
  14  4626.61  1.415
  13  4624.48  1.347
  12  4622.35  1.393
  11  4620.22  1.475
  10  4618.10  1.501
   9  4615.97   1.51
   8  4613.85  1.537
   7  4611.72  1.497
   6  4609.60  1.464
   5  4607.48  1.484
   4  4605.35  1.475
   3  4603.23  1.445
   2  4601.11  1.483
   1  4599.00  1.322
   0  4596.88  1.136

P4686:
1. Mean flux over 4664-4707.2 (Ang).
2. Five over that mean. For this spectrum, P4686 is 3.95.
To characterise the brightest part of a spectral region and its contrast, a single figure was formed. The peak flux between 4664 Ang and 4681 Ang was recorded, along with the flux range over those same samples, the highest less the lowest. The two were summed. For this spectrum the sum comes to 1.59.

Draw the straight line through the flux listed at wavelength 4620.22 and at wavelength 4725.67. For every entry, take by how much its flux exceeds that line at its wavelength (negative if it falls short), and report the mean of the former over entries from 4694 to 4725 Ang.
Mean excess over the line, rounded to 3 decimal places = -0.028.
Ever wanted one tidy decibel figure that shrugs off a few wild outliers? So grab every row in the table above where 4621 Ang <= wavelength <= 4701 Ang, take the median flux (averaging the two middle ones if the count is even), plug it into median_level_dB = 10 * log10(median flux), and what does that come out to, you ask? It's 1.12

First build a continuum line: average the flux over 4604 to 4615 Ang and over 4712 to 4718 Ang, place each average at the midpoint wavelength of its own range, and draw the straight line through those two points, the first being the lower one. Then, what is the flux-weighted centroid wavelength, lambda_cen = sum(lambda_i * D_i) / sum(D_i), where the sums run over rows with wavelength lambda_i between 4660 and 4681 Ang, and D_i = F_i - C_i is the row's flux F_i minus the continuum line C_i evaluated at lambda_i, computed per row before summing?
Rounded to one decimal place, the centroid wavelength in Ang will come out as 4671.1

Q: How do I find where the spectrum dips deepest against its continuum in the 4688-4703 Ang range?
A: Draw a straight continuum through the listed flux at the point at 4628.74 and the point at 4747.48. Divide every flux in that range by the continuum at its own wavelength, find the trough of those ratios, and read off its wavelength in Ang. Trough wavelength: 4699.62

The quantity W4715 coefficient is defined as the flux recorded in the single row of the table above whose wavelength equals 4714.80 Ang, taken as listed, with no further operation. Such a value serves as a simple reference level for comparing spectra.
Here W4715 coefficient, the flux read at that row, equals 1.281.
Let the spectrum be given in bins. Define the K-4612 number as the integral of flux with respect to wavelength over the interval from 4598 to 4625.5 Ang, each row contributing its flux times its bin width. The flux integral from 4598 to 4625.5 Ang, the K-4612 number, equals 40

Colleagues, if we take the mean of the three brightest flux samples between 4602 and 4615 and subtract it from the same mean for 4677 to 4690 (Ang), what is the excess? -0.22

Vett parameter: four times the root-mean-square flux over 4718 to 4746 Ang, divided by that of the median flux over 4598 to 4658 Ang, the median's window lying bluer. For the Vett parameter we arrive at 3.78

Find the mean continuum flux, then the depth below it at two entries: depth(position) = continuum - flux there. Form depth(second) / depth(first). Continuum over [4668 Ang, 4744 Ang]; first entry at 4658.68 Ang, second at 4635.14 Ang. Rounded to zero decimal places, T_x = 0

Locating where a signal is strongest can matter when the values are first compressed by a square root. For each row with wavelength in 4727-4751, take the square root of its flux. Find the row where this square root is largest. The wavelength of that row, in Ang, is 4732.20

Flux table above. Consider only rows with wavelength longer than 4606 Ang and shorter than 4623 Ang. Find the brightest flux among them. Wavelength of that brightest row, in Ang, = 4613.85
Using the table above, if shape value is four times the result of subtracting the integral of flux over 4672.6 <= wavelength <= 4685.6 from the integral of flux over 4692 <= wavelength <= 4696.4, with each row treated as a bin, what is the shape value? -42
